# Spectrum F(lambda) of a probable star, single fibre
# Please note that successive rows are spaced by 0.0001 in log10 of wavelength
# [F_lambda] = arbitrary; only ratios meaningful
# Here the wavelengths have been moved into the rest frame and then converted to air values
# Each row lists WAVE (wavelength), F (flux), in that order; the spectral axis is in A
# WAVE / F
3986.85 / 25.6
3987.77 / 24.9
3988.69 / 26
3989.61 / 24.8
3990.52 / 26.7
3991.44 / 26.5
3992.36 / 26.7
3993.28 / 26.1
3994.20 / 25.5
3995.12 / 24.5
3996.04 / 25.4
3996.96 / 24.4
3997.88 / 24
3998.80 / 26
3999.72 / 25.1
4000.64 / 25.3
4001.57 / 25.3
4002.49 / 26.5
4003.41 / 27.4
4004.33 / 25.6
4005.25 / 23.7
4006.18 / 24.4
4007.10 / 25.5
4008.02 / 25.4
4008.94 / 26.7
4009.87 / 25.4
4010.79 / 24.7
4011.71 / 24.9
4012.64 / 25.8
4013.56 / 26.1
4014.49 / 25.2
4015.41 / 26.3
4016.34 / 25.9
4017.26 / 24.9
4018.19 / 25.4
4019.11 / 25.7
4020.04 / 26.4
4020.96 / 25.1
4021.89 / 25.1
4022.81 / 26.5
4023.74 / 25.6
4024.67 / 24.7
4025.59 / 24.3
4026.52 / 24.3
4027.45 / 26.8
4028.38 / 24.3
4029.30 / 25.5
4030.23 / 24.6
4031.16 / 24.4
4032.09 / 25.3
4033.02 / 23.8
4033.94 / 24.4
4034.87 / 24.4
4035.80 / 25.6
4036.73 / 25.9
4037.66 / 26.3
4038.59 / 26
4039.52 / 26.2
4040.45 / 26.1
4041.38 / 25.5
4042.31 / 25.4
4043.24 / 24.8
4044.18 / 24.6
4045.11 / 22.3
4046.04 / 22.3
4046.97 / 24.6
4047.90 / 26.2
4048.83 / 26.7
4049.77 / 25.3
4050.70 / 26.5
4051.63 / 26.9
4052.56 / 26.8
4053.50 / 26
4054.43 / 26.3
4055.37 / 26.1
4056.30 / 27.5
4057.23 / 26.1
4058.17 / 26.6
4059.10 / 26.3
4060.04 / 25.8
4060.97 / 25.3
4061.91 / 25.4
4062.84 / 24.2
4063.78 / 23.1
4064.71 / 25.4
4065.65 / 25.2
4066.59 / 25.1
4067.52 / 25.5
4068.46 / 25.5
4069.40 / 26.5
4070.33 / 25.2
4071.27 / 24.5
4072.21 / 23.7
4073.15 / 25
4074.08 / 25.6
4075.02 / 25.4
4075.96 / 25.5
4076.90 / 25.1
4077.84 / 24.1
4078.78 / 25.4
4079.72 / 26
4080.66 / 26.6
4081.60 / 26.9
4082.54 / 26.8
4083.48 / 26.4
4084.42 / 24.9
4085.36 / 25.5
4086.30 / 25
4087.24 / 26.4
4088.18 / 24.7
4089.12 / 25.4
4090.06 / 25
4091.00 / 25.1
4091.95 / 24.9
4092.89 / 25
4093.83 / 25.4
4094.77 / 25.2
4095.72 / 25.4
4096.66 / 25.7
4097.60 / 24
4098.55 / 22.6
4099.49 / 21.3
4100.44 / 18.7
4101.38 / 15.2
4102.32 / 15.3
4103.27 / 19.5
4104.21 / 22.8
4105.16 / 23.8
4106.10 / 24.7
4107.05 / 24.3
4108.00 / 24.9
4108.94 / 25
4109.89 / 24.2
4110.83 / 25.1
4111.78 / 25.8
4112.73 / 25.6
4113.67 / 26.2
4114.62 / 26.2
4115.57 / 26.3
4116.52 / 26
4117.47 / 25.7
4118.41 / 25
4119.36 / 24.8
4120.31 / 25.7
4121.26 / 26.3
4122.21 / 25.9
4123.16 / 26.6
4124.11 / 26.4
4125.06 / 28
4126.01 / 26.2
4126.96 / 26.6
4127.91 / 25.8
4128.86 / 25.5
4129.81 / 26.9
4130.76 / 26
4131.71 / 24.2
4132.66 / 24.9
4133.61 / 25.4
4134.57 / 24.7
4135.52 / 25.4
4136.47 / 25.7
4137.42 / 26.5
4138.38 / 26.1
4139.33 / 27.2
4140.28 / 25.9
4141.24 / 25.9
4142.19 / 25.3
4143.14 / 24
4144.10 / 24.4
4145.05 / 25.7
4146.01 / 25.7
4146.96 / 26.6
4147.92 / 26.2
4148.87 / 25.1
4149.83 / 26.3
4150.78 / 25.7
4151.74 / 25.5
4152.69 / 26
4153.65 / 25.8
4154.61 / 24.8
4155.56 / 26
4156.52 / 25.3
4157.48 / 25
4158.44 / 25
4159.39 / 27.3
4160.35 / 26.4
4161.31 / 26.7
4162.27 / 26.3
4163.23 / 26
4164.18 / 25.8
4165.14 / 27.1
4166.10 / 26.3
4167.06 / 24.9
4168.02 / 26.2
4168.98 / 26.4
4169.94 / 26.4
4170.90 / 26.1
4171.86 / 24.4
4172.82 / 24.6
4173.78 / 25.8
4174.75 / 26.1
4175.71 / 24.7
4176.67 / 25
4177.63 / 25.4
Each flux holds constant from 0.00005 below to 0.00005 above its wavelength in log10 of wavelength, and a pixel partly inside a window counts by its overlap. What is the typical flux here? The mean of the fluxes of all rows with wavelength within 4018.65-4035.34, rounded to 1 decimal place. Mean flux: 25.1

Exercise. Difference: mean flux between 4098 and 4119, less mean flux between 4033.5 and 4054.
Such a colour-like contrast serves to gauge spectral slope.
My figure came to -2.0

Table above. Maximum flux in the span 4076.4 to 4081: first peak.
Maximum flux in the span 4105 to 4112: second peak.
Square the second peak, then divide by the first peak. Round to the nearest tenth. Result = 25.0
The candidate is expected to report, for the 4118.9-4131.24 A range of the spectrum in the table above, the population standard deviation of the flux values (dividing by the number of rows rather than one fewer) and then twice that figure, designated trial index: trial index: 1.5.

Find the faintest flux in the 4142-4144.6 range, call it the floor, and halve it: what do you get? 12.0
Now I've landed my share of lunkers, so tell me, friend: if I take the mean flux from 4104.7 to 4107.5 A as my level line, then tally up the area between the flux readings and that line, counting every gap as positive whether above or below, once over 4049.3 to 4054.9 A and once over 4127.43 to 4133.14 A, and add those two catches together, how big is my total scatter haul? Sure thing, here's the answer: 18.8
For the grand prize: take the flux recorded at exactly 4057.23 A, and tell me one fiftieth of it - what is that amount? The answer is 0.522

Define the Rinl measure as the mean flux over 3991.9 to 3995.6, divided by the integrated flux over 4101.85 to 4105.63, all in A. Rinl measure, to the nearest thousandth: 0.334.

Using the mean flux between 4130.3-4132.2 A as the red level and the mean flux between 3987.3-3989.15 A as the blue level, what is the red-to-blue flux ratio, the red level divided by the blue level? 0.99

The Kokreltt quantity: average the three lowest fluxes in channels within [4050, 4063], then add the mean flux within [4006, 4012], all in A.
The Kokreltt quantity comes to 50.3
